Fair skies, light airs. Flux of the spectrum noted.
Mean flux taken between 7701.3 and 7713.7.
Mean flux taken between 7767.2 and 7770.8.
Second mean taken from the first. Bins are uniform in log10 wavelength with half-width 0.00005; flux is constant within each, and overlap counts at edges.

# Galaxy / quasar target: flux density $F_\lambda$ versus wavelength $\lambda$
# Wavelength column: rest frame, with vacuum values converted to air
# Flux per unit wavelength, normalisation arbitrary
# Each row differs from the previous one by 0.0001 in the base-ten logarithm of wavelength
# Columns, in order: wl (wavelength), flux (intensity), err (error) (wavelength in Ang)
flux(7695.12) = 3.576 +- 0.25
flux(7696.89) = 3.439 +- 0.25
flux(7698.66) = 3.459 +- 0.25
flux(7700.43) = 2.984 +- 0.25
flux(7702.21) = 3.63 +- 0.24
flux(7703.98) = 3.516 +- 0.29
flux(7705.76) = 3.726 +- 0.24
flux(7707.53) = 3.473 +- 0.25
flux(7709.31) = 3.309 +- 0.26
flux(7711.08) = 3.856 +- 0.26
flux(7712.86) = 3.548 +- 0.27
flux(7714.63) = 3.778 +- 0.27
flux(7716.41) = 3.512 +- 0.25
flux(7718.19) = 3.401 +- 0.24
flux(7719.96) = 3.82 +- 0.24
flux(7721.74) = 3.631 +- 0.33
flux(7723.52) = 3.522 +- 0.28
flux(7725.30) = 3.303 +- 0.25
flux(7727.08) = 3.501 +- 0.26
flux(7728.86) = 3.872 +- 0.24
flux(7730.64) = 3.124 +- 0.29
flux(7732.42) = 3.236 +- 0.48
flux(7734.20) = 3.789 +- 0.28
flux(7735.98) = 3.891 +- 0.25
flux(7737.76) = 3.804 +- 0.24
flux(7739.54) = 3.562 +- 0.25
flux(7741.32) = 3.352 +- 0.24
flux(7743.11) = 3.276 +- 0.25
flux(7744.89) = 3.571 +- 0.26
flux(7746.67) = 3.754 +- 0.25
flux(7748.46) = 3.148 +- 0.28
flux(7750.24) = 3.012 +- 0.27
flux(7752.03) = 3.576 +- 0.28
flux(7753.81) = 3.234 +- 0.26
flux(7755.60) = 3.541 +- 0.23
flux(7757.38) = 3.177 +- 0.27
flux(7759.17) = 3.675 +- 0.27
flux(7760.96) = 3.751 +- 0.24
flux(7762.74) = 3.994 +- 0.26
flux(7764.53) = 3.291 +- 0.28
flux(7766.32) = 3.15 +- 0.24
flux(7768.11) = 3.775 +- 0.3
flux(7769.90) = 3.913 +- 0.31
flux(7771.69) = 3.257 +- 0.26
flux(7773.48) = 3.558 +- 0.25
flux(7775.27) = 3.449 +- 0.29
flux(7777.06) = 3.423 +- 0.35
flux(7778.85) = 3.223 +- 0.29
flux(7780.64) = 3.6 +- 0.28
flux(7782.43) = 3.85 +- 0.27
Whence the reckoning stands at -0.26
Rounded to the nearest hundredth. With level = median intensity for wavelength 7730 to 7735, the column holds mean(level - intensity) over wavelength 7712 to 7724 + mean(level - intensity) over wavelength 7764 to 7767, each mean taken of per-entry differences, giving -0.35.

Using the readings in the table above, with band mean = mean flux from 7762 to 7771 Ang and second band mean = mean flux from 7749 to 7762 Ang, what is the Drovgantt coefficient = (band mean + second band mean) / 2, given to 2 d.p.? 3.52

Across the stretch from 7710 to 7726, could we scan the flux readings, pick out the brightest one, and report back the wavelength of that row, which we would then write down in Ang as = 7711.08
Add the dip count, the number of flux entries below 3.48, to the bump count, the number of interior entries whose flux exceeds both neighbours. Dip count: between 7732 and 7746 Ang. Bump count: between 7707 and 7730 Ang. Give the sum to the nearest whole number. 6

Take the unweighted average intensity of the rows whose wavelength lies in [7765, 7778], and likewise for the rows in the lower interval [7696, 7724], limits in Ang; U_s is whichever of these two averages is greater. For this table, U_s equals 3.538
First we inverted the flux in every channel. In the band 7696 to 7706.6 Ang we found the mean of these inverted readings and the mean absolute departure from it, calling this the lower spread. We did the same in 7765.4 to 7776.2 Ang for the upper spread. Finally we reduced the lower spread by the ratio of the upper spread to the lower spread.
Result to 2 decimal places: -1.25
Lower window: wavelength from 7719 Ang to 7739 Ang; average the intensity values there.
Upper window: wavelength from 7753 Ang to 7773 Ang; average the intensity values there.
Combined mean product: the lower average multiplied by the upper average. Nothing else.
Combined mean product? 12.65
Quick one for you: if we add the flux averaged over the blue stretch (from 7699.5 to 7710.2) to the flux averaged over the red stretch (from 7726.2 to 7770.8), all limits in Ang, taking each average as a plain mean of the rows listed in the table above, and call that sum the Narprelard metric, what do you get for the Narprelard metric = 6.958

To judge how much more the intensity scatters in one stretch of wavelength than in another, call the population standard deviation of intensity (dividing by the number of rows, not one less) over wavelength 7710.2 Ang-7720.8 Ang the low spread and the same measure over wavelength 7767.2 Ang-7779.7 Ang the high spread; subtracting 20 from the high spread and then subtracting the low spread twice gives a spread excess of -20.1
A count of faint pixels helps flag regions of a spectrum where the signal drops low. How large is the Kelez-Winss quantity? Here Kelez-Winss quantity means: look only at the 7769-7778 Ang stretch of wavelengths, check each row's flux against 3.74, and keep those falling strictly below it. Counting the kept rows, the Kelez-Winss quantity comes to 4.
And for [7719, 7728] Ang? 4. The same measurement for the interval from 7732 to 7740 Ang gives 2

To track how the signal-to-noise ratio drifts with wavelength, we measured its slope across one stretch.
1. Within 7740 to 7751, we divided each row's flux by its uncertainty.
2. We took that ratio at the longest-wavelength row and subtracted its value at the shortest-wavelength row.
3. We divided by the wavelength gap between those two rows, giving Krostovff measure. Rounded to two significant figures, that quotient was -0.32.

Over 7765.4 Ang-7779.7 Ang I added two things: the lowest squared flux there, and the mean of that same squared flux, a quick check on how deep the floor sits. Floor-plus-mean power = 22.0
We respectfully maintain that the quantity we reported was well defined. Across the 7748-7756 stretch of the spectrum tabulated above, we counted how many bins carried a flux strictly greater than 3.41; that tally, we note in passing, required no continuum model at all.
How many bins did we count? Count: 2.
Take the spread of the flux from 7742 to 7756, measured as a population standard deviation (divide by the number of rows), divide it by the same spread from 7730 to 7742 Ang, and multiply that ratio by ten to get 8.5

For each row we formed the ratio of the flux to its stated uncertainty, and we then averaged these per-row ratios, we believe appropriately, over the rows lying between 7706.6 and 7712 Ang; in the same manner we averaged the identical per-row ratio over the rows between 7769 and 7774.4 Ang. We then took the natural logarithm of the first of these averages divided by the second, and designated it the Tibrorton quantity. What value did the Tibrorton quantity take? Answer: 0.05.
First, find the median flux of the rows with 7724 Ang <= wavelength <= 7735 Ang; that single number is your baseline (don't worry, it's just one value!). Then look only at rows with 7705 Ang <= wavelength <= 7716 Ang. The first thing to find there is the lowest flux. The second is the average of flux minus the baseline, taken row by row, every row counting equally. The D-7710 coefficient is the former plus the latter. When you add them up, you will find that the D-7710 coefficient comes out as 3.52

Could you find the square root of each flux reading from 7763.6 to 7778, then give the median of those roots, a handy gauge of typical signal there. 1.854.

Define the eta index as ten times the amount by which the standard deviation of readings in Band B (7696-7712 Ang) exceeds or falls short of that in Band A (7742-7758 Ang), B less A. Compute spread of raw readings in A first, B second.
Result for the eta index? 0.00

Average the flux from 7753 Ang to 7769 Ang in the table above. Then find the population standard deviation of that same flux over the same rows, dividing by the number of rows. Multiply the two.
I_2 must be 1.02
